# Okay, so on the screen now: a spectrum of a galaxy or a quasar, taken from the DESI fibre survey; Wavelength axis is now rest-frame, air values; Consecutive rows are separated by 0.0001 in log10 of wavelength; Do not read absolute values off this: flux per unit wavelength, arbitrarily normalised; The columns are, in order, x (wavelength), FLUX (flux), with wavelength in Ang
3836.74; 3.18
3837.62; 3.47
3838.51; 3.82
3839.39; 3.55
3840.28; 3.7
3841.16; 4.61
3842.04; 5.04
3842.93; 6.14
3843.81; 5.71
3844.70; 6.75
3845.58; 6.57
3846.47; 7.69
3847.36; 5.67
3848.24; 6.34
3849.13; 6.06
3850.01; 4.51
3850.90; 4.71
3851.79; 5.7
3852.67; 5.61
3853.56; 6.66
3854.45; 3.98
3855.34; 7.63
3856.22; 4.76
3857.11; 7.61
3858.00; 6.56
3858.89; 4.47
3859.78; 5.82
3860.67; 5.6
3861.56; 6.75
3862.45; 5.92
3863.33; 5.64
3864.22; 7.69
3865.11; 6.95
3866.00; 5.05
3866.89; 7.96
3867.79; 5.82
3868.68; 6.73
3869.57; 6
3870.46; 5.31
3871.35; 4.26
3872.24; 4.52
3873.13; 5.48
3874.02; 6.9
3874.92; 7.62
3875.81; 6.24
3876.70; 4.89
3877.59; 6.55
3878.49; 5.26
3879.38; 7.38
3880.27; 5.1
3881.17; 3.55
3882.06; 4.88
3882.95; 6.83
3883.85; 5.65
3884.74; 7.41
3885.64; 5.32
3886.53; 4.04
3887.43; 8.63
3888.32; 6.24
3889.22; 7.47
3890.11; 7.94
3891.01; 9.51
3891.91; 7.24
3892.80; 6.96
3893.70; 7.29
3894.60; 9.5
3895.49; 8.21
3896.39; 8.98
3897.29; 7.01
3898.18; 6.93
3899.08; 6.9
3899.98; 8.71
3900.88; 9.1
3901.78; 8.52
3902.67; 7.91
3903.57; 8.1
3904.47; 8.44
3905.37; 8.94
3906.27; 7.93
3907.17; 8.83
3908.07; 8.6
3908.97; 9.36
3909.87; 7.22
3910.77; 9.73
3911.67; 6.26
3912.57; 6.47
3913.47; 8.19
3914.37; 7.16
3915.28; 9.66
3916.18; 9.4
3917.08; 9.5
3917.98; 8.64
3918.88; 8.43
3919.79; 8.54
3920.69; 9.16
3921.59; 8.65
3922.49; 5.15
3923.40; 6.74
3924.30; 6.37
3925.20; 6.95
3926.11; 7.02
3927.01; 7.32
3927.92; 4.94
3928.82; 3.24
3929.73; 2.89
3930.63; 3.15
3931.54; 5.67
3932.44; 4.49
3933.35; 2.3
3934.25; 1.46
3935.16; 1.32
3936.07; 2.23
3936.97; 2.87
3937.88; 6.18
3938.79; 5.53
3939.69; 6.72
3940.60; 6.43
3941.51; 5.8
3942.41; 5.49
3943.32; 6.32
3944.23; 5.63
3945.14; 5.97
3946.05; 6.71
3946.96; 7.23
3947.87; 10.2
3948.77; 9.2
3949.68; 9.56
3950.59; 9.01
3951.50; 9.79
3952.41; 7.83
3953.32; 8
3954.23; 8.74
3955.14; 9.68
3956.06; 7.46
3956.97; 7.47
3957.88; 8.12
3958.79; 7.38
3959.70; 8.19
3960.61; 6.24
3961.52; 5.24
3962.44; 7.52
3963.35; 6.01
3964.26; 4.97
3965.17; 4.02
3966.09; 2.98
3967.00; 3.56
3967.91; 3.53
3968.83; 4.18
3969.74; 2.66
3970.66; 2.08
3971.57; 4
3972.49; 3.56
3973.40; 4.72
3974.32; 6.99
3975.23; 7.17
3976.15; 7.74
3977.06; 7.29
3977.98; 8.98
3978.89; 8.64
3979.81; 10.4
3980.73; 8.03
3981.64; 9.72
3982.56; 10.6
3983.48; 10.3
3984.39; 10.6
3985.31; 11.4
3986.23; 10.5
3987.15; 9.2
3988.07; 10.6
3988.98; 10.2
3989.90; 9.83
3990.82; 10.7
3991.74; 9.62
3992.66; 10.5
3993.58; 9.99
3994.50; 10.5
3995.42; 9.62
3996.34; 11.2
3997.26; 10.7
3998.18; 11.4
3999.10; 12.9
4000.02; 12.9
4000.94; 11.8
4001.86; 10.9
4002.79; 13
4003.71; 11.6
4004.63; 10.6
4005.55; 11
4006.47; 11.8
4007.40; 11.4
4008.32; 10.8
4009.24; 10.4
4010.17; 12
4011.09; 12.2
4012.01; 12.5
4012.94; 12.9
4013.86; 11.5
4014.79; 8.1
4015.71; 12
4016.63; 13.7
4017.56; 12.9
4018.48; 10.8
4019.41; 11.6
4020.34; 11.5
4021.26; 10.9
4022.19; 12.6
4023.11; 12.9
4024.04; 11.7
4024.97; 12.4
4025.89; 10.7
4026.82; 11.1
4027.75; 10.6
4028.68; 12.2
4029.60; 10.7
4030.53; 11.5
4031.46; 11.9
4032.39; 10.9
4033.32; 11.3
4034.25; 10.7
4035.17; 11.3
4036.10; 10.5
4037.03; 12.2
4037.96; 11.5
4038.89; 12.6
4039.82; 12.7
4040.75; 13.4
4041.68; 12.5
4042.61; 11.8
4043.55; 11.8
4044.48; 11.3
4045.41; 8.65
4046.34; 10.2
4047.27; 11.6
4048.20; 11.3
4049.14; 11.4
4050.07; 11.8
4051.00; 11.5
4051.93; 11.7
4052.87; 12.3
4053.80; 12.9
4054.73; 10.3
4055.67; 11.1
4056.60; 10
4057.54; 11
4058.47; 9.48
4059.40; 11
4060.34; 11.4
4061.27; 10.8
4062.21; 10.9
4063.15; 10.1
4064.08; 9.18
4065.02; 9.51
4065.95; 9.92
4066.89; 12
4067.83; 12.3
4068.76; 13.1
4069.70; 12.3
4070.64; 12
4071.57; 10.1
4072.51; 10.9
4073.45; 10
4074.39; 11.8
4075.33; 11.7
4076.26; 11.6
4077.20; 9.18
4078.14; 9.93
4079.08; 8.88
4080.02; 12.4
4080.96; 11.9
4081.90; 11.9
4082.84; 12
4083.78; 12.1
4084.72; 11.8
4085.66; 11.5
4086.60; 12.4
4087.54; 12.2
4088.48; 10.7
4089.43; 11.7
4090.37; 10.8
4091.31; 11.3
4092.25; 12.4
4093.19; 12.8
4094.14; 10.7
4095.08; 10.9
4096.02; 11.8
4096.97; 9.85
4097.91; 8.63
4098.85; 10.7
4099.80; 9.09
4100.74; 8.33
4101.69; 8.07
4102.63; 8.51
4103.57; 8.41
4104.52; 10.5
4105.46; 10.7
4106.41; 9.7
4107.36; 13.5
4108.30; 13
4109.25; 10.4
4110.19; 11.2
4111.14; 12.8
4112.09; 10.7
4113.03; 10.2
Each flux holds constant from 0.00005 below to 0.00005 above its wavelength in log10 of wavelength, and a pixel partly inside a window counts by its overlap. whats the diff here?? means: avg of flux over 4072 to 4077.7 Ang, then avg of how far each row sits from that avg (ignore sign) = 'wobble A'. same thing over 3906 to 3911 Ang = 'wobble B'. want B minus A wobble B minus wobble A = -0.2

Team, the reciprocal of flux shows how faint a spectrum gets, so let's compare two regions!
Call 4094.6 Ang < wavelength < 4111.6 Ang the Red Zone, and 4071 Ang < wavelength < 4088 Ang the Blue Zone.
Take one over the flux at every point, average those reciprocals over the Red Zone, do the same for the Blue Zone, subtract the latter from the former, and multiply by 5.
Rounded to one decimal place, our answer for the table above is 0.0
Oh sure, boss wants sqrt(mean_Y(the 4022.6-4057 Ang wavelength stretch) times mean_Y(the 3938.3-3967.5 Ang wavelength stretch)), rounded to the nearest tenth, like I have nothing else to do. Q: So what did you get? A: 8.9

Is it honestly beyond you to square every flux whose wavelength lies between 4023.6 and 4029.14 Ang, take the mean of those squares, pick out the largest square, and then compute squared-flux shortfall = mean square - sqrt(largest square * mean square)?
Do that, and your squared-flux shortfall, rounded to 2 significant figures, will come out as -11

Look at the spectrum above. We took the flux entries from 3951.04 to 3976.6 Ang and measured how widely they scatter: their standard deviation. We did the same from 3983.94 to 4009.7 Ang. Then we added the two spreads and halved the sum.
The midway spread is 1.6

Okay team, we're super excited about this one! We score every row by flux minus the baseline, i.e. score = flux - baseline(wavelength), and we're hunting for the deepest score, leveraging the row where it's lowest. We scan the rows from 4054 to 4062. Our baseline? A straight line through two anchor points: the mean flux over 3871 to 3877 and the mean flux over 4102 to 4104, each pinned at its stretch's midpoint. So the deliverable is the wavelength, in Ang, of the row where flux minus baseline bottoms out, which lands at 4058.47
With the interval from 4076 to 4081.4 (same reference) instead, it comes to 4079.08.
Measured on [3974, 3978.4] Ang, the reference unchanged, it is 3974.32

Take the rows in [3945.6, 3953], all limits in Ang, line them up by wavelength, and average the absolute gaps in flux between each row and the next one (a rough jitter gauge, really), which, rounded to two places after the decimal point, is 1.16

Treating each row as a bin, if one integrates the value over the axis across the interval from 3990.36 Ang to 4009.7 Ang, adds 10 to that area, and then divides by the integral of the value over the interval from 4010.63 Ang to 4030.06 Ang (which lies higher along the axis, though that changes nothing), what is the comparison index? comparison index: 0.99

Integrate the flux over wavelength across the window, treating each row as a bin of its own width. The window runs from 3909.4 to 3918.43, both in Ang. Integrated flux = 74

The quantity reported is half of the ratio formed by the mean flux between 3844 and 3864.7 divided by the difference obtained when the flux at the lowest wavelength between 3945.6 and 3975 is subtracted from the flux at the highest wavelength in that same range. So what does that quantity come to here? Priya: 11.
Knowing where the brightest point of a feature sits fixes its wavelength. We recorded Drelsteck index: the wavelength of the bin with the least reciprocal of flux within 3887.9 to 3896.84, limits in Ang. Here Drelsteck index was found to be 3891.01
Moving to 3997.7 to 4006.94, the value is 4002.79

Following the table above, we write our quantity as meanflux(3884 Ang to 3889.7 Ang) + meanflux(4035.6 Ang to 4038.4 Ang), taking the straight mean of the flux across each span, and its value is 17.9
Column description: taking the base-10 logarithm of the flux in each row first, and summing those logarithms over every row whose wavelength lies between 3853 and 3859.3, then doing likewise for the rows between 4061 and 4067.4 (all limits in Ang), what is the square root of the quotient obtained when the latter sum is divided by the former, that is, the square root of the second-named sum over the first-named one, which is 1.15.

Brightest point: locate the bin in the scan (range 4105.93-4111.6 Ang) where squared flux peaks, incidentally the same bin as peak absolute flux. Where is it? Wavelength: 4107.36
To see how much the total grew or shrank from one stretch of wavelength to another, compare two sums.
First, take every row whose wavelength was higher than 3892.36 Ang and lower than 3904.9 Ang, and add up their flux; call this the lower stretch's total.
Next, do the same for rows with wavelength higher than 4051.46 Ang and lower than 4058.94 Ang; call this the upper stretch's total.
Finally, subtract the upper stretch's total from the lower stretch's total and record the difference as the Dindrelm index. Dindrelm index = 24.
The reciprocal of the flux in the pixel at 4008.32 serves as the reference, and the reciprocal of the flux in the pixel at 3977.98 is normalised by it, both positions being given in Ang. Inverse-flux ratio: 1.2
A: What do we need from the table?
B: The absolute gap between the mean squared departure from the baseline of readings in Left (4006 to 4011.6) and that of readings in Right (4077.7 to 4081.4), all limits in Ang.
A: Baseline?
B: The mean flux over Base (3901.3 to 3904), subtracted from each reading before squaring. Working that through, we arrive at 2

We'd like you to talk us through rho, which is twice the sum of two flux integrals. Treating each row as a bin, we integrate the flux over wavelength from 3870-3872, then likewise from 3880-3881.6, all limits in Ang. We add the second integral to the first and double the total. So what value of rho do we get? 33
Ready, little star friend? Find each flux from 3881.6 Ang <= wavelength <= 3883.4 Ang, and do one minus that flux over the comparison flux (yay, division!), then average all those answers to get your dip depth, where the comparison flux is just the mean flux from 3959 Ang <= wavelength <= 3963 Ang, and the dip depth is 0.14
